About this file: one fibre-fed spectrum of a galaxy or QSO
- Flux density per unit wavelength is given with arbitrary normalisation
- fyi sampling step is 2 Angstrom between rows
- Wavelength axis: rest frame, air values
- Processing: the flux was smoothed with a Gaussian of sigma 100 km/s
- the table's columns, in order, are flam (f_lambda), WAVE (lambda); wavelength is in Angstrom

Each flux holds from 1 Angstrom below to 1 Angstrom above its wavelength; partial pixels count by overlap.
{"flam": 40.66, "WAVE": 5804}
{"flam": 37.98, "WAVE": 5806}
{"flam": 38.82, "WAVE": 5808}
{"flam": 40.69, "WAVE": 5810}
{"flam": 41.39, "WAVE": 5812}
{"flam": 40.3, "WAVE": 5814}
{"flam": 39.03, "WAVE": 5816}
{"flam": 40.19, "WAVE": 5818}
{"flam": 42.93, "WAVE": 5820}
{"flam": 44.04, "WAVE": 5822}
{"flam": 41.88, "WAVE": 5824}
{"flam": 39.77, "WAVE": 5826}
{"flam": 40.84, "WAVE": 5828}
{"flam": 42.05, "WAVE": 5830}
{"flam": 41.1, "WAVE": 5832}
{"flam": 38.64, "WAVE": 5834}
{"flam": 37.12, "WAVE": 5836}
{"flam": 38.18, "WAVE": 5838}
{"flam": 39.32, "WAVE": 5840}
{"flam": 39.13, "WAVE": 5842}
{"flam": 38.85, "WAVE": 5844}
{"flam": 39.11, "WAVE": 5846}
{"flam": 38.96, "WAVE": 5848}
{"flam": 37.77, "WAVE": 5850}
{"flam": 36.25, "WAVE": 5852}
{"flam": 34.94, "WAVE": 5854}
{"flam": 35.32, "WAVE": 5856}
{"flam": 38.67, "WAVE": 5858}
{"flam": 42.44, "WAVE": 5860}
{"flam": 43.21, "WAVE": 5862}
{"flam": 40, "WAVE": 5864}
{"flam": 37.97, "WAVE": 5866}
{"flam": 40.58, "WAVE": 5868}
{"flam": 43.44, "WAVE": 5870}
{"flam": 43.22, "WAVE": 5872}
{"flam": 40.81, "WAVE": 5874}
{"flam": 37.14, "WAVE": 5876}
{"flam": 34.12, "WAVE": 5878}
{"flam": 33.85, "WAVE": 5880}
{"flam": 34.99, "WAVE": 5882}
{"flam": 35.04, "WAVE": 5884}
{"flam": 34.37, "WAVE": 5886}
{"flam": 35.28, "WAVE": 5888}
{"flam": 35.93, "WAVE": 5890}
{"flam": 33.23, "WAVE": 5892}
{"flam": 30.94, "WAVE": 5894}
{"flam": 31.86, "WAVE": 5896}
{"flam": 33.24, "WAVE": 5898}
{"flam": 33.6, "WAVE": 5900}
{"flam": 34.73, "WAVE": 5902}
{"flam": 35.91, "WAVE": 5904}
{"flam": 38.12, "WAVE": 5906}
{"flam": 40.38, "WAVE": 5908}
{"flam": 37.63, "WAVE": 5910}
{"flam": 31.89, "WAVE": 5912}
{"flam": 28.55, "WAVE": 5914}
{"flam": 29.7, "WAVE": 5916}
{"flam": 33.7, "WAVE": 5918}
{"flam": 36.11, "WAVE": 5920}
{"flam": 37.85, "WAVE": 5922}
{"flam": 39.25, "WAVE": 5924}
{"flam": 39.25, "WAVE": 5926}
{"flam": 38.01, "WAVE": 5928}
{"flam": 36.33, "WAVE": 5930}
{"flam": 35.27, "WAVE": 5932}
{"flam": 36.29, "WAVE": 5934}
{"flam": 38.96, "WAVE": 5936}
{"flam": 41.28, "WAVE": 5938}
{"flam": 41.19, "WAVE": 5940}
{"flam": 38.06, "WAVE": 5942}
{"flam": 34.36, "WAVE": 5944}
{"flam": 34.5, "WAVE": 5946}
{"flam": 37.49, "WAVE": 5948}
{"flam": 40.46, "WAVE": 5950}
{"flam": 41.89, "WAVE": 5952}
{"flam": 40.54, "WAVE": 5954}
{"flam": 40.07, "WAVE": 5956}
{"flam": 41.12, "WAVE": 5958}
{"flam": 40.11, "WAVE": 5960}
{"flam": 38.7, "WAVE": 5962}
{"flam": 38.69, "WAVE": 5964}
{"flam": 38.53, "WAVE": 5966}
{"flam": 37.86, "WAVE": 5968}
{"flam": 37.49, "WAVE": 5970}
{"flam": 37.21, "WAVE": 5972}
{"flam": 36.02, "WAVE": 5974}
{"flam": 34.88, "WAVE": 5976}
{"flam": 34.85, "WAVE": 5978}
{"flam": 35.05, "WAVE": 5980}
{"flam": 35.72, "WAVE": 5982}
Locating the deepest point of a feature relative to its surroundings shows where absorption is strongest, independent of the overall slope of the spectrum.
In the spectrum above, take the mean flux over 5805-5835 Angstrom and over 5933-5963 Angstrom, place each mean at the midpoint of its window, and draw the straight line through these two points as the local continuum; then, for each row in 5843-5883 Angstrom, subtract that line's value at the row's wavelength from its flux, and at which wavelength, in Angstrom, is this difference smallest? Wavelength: 5880 Angstrom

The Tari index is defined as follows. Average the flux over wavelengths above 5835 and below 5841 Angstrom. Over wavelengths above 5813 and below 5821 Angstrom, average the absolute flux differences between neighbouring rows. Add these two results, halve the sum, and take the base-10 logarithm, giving 1.30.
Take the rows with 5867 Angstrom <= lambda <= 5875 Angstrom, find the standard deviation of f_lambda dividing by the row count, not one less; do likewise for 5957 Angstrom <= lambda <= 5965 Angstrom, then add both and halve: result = 1.2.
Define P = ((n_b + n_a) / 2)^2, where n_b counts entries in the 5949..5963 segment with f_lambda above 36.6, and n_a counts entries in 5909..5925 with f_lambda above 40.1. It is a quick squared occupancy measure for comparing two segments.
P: 12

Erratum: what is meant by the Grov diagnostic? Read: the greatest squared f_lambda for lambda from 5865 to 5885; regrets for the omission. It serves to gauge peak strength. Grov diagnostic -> 1887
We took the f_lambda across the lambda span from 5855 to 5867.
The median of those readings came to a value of 39.3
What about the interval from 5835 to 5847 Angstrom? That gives 39.0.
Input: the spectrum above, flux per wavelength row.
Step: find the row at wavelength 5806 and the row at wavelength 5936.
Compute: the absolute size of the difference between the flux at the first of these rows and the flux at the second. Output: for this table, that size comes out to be 1.0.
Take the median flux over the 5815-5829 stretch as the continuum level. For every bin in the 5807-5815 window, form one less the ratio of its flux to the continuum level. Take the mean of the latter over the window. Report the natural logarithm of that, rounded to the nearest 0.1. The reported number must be -4.3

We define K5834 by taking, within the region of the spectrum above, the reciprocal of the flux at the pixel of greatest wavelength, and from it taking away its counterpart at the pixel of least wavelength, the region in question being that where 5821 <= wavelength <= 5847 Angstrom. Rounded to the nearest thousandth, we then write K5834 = 0.003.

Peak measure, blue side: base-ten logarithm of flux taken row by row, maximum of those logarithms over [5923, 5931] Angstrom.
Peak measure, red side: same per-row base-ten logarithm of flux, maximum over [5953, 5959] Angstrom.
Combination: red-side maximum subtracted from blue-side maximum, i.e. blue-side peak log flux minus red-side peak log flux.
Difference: -0.0202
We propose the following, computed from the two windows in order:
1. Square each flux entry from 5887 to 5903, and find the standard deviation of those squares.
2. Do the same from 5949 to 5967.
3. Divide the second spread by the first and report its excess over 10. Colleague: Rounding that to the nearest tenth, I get -9.2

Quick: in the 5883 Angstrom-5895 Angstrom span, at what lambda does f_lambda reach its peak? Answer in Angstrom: 5890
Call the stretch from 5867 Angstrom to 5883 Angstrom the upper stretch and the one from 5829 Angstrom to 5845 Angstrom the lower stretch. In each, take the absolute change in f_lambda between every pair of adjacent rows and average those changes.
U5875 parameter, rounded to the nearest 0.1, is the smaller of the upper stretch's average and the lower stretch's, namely 1.1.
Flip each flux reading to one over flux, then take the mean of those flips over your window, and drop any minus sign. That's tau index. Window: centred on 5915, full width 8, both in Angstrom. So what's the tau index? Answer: 0.0324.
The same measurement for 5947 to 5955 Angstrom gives 0.0250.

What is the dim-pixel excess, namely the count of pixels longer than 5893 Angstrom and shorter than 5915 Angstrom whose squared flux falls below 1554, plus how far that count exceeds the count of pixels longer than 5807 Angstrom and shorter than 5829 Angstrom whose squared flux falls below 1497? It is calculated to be 20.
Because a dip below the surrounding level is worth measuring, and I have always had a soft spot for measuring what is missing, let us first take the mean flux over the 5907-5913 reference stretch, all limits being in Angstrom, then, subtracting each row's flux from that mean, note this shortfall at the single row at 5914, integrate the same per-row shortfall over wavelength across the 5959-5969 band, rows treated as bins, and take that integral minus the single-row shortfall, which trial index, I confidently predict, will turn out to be -30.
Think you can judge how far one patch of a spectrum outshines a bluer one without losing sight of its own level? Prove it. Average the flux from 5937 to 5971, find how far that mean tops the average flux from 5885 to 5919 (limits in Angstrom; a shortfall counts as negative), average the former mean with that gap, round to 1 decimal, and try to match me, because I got 21.9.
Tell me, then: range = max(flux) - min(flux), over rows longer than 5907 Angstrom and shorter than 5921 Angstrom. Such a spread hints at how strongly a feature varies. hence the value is 11.8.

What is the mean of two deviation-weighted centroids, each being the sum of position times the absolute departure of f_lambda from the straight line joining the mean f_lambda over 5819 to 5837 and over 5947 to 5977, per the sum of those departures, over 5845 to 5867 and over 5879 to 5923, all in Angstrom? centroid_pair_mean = 5877.9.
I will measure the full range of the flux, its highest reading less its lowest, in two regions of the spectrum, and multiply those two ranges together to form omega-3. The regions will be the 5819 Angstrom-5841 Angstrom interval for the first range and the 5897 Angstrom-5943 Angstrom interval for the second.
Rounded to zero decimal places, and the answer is 88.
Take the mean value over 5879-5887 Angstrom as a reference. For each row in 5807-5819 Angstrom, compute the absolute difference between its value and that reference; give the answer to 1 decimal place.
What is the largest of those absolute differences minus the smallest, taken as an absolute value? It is 2.6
